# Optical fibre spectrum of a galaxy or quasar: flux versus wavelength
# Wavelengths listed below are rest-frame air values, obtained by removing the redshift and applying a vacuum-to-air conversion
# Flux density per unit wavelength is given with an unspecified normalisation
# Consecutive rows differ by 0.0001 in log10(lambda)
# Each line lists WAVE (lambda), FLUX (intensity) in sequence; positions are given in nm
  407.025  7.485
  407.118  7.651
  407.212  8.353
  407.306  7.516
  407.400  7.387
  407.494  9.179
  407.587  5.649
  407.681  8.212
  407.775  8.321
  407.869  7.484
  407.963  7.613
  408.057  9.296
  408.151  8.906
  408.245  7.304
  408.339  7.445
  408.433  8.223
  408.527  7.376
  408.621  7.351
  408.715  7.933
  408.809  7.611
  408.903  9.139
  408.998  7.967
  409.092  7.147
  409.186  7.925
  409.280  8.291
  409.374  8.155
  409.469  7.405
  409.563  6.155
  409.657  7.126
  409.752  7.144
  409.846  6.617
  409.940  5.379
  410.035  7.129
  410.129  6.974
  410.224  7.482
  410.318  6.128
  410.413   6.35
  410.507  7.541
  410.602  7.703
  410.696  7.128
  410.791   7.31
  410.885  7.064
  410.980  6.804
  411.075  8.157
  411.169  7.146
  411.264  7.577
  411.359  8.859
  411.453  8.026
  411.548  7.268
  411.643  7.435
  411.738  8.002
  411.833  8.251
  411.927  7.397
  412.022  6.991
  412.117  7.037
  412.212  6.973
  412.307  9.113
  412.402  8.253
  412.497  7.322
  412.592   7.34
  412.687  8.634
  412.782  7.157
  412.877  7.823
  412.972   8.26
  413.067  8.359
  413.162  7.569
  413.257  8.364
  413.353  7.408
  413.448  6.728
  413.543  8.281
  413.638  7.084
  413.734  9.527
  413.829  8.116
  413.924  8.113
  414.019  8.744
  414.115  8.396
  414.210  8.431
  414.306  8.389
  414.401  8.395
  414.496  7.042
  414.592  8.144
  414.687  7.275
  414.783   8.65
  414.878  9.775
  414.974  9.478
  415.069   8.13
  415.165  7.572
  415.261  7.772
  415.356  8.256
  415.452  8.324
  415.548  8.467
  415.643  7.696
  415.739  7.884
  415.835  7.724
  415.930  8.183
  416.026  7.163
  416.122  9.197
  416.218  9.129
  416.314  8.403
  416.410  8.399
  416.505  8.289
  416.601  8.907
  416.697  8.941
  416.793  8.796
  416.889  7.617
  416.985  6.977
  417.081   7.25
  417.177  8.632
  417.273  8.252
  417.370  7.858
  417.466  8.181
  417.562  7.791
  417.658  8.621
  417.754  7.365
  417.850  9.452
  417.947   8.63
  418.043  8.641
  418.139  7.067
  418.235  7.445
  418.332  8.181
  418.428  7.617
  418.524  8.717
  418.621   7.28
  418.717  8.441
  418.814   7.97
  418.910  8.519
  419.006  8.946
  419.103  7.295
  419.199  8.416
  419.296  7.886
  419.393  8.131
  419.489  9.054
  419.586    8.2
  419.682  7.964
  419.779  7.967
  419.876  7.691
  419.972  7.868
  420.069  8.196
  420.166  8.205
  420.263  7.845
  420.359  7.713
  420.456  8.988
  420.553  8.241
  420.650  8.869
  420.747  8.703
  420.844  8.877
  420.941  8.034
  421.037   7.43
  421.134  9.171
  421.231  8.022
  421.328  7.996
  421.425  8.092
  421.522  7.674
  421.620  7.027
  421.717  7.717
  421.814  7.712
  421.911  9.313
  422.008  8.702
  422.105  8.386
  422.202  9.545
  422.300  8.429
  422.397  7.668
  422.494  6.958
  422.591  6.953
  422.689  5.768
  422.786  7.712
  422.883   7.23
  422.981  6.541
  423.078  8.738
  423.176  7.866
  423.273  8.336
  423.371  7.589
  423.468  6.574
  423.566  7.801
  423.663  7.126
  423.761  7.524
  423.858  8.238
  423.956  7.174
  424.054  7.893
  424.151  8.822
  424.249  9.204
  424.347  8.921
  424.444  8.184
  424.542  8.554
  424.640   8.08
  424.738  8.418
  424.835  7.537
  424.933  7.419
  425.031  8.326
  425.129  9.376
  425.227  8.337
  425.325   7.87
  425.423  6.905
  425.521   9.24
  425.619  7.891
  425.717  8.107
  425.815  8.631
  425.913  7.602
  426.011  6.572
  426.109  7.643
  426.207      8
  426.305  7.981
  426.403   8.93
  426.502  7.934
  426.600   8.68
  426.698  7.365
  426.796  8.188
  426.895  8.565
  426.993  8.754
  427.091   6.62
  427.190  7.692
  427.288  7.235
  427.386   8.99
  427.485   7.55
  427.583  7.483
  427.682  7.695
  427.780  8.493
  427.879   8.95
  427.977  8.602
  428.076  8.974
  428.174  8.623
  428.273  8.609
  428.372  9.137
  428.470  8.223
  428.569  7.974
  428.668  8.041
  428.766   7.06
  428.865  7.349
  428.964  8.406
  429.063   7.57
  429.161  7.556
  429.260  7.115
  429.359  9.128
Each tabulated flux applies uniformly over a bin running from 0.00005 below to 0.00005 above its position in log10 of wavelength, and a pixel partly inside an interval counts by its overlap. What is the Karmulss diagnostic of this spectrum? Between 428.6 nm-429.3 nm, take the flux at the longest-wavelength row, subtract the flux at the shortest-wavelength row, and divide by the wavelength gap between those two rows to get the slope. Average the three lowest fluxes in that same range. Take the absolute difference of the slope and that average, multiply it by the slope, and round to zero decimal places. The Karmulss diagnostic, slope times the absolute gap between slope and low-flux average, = -14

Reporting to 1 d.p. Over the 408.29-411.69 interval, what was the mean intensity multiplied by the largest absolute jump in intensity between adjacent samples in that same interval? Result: 13.0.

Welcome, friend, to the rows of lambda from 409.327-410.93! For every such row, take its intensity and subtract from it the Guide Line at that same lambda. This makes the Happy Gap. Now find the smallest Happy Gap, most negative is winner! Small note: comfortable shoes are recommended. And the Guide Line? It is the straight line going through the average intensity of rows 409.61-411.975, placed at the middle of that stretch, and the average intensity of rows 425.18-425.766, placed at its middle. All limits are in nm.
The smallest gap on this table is -1.9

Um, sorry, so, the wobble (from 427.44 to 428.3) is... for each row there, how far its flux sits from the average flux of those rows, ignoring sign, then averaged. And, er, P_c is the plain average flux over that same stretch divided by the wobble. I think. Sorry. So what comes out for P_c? 17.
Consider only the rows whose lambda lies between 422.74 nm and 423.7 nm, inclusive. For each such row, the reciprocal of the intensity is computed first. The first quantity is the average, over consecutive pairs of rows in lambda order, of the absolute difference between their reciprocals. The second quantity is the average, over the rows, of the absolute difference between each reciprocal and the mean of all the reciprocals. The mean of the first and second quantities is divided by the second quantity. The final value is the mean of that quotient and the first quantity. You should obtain 0.677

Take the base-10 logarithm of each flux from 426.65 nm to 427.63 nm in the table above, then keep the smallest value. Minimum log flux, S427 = 0.82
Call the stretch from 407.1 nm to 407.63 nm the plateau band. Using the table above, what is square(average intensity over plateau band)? 58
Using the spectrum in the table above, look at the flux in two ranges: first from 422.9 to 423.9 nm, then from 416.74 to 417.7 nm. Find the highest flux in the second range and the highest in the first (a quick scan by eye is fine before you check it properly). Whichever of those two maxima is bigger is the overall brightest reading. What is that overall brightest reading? 8.8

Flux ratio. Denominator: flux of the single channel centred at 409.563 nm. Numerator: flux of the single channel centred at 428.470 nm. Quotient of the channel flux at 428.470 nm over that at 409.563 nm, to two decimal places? 1.34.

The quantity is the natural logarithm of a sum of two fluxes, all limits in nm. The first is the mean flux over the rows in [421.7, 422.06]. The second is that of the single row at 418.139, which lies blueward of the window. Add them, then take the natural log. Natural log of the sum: 2.74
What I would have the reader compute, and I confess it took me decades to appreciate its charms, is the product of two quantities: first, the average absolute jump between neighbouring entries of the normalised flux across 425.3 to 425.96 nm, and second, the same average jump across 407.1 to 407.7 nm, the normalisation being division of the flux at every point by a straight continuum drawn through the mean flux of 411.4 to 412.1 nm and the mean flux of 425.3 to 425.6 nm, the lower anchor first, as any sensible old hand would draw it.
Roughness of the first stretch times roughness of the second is 0.028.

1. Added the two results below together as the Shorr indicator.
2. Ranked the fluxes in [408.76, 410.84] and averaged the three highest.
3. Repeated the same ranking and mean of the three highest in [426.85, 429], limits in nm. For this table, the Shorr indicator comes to 17.6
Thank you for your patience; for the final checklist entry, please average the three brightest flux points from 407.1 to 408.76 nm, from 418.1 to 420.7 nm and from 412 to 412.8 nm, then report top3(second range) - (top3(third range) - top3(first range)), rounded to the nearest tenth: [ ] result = 9.5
